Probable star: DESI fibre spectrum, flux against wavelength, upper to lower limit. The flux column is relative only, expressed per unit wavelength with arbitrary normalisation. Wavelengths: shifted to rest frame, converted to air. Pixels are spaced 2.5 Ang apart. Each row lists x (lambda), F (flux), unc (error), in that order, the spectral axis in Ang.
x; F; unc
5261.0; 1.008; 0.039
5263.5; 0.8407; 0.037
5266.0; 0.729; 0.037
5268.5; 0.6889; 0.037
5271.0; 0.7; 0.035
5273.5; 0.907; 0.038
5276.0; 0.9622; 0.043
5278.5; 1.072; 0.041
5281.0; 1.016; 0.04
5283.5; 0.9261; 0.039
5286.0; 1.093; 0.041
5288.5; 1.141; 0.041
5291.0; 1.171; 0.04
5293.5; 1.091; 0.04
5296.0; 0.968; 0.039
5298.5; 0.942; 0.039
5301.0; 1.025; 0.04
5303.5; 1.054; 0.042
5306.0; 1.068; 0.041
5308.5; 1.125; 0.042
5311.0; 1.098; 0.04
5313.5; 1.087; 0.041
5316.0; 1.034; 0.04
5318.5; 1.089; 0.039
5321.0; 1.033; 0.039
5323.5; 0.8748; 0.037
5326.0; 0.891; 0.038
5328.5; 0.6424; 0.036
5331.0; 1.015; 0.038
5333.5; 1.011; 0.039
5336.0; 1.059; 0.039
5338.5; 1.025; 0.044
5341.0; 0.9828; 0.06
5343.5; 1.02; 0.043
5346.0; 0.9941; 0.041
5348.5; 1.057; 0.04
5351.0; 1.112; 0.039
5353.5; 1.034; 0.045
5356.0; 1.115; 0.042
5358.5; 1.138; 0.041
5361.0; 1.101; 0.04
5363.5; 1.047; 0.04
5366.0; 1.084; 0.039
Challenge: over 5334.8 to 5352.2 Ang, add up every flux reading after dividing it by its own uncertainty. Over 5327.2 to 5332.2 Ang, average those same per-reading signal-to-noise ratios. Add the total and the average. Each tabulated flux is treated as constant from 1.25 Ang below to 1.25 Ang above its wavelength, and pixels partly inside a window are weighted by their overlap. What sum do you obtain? 192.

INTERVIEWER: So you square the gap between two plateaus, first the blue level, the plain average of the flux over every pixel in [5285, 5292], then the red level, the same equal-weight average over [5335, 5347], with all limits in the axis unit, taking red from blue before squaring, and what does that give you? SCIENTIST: 0.014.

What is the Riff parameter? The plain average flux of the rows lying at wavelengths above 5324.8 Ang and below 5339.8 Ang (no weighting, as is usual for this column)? 0.94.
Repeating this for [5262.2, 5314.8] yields 0.99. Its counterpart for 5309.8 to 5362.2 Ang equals 1.02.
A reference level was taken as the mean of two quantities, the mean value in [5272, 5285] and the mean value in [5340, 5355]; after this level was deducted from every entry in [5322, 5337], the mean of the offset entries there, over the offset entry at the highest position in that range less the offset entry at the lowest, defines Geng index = -0.49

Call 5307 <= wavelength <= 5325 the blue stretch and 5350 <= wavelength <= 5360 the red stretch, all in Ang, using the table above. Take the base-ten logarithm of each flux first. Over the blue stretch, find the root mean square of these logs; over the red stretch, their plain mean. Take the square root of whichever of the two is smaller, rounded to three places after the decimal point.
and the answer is 0.198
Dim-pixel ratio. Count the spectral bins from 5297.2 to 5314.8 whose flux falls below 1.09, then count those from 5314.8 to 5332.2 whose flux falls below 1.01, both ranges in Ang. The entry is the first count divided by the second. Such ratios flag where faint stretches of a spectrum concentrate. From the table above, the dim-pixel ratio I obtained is 1.7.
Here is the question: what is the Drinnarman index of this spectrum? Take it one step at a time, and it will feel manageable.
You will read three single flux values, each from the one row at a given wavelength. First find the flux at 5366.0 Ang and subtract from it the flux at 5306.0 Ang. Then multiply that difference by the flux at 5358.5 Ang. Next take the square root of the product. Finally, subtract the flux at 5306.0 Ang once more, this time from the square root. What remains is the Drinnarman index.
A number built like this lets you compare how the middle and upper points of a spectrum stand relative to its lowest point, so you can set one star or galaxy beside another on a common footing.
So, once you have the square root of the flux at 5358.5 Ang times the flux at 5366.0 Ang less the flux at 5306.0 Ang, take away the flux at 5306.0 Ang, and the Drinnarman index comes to -0.93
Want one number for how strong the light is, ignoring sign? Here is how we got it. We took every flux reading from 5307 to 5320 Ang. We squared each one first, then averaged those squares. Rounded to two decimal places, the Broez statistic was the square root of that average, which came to 1.09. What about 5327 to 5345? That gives 0.97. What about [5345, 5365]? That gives 1.08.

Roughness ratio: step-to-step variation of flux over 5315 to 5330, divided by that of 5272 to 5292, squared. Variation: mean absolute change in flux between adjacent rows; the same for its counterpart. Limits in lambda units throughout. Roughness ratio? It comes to 1.8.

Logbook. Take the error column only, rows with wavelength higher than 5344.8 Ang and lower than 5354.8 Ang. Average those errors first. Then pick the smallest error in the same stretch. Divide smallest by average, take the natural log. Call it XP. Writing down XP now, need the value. -0.056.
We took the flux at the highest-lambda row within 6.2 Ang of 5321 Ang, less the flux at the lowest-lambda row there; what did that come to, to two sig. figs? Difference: -0.14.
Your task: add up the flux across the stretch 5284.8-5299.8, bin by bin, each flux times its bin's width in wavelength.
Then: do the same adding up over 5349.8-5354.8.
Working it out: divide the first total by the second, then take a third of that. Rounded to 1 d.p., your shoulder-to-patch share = 1.0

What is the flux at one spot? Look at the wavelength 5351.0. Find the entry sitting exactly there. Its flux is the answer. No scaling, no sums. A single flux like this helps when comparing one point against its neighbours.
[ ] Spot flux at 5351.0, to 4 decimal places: 1.1120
